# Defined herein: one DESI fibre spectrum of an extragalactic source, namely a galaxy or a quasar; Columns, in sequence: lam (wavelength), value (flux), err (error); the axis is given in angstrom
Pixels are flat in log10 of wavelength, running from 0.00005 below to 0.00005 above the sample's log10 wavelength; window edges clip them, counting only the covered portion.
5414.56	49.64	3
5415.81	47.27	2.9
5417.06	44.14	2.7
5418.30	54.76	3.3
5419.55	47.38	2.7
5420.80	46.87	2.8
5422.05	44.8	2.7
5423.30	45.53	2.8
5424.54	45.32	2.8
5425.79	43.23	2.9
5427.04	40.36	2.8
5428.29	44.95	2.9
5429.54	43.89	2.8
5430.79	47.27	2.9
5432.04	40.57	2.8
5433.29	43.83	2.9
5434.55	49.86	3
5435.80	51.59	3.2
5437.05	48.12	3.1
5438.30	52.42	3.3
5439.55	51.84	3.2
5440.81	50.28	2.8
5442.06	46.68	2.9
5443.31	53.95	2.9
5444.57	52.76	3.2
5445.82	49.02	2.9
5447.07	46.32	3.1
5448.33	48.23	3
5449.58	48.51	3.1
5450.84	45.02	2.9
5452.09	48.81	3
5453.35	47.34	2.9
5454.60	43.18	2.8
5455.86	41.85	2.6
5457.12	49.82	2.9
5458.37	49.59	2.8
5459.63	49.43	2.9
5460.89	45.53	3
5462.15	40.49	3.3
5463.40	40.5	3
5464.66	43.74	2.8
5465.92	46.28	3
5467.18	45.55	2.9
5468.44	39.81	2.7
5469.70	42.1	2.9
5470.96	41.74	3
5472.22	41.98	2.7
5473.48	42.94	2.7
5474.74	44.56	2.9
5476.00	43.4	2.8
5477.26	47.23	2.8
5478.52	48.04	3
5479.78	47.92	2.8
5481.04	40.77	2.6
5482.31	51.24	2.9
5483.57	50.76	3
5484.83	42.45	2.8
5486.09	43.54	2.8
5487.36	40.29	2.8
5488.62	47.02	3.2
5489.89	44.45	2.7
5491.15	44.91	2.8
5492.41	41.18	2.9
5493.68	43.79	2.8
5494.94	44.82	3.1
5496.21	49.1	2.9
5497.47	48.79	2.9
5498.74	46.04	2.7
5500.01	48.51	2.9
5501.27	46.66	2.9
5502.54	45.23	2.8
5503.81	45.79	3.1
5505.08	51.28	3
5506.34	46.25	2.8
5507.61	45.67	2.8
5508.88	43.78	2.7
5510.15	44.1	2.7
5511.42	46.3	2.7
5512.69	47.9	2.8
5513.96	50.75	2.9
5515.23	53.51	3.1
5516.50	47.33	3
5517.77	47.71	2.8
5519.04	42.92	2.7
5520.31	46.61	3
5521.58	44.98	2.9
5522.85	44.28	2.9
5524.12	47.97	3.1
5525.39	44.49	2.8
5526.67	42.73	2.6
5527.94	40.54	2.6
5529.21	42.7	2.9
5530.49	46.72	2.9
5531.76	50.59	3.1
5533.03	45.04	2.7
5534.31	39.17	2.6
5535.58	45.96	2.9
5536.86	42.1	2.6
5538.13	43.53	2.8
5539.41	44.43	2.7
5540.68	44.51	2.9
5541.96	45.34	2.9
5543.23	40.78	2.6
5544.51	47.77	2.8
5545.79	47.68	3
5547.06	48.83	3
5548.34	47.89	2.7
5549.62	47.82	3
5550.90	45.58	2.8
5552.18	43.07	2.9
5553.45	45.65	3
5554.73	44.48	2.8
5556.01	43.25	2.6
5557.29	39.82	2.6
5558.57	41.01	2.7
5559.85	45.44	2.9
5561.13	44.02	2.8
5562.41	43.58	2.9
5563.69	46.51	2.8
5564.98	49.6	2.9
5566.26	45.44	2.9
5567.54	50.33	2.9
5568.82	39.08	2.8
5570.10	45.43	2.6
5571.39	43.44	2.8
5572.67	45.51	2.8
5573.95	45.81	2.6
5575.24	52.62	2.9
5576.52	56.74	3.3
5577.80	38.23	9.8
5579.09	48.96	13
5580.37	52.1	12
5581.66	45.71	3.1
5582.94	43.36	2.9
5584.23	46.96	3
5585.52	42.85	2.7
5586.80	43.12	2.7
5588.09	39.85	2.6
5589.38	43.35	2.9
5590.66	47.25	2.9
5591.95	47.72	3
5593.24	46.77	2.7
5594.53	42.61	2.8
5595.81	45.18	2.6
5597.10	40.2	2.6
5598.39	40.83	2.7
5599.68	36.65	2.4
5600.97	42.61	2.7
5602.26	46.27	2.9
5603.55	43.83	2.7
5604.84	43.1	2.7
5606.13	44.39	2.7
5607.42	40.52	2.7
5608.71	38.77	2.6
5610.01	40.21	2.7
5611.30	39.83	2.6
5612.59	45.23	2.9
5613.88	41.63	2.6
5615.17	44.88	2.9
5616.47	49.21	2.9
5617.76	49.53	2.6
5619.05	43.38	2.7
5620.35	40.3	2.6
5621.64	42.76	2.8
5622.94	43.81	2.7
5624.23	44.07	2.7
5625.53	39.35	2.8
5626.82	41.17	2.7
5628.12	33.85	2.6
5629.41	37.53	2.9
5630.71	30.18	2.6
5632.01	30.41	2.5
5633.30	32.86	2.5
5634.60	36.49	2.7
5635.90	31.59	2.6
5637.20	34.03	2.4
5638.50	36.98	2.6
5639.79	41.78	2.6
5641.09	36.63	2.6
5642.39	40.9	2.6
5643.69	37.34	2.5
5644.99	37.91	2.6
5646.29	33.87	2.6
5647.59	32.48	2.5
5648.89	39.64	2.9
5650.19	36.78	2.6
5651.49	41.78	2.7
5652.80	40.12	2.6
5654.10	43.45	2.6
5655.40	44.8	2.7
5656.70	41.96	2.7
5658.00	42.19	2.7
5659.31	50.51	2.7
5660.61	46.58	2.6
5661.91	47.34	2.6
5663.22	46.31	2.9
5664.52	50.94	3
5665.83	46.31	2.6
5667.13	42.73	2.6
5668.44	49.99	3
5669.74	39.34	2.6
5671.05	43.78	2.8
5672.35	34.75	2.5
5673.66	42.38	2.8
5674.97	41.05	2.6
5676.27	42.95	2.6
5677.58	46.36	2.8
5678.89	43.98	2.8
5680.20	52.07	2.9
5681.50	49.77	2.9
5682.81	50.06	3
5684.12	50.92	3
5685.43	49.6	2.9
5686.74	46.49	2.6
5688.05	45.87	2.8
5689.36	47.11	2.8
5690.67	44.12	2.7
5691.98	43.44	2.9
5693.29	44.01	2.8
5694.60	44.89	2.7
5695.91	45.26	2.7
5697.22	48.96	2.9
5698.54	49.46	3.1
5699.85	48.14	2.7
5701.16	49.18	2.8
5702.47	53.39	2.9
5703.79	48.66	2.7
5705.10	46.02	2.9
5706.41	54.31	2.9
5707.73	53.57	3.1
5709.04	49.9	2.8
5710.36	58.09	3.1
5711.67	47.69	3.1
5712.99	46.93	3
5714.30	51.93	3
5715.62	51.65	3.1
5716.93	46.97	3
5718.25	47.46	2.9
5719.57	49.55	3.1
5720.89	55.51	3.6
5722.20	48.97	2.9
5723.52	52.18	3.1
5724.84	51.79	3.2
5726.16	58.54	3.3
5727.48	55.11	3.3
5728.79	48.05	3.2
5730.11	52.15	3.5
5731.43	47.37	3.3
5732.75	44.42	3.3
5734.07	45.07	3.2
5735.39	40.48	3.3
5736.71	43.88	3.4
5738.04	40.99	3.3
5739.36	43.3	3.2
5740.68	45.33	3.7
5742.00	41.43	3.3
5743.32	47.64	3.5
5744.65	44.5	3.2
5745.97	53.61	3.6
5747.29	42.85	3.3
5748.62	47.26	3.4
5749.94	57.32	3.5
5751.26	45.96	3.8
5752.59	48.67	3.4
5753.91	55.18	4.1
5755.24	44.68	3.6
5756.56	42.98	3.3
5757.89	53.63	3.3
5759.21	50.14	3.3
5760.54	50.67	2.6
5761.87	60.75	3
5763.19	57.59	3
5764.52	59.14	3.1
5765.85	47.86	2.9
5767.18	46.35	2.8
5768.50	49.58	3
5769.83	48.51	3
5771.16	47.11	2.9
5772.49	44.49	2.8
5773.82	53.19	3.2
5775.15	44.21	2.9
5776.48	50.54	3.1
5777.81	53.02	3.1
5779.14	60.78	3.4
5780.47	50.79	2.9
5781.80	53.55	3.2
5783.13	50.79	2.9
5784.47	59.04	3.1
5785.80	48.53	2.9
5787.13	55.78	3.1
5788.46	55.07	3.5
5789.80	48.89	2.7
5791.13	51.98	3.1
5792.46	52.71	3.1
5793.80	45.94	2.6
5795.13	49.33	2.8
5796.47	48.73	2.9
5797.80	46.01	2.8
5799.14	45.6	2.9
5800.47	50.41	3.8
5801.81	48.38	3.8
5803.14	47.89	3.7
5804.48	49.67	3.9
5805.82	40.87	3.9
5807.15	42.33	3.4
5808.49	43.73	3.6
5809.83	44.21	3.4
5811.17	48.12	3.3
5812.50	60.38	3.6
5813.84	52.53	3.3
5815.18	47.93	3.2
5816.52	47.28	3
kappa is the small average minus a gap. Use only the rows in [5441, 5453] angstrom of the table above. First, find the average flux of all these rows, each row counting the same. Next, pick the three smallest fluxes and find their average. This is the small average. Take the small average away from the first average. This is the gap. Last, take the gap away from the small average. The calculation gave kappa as 43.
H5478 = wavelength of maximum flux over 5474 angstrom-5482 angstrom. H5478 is 5478.52 angstrom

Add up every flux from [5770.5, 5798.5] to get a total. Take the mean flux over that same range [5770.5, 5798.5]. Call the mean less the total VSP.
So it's -1020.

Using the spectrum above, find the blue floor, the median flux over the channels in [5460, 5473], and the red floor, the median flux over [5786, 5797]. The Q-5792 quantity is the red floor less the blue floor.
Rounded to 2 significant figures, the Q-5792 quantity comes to 8.6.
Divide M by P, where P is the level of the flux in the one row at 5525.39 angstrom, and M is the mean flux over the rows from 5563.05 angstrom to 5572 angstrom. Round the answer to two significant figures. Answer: 1.0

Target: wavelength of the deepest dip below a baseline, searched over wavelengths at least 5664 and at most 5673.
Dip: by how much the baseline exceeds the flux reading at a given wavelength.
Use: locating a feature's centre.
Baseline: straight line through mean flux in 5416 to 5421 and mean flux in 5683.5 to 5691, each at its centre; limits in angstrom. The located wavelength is 5672.35 angstrom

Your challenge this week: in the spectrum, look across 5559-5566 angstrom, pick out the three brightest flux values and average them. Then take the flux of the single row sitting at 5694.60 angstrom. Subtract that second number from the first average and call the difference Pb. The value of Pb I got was 2.3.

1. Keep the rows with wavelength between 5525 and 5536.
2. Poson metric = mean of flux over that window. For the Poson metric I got 44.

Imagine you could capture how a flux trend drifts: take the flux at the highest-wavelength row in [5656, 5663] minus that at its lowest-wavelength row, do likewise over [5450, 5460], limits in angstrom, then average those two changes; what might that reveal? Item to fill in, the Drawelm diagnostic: 4.9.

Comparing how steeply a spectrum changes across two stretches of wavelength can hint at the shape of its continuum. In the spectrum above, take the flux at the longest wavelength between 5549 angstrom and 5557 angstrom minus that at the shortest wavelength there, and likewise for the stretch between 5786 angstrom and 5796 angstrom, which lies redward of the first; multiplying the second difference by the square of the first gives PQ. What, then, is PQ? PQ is -135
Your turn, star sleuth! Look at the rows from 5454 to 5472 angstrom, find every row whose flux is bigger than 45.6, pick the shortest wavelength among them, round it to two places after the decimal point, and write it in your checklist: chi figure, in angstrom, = 5457.12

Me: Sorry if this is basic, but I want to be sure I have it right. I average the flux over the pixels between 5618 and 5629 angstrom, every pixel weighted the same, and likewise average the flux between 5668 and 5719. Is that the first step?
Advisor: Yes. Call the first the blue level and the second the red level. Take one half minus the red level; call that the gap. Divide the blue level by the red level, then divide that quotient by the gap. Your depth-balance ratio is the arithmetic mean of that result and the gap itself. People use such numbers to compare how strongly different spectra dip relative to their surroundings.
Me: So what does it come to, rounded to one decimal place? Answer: -23.5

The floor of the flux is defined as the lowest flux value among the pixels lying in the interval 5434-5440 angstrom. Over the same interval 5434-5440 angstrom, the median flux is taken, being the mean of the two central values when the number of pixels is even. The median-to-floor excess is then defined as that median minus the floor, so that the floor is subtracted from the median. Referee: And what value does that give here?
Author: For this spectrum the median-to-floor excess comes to 3.5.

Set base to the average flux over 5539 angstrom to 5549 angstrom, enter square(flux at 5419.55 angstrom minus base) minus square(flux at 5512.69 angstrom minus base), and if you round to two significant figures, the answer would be -1.8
